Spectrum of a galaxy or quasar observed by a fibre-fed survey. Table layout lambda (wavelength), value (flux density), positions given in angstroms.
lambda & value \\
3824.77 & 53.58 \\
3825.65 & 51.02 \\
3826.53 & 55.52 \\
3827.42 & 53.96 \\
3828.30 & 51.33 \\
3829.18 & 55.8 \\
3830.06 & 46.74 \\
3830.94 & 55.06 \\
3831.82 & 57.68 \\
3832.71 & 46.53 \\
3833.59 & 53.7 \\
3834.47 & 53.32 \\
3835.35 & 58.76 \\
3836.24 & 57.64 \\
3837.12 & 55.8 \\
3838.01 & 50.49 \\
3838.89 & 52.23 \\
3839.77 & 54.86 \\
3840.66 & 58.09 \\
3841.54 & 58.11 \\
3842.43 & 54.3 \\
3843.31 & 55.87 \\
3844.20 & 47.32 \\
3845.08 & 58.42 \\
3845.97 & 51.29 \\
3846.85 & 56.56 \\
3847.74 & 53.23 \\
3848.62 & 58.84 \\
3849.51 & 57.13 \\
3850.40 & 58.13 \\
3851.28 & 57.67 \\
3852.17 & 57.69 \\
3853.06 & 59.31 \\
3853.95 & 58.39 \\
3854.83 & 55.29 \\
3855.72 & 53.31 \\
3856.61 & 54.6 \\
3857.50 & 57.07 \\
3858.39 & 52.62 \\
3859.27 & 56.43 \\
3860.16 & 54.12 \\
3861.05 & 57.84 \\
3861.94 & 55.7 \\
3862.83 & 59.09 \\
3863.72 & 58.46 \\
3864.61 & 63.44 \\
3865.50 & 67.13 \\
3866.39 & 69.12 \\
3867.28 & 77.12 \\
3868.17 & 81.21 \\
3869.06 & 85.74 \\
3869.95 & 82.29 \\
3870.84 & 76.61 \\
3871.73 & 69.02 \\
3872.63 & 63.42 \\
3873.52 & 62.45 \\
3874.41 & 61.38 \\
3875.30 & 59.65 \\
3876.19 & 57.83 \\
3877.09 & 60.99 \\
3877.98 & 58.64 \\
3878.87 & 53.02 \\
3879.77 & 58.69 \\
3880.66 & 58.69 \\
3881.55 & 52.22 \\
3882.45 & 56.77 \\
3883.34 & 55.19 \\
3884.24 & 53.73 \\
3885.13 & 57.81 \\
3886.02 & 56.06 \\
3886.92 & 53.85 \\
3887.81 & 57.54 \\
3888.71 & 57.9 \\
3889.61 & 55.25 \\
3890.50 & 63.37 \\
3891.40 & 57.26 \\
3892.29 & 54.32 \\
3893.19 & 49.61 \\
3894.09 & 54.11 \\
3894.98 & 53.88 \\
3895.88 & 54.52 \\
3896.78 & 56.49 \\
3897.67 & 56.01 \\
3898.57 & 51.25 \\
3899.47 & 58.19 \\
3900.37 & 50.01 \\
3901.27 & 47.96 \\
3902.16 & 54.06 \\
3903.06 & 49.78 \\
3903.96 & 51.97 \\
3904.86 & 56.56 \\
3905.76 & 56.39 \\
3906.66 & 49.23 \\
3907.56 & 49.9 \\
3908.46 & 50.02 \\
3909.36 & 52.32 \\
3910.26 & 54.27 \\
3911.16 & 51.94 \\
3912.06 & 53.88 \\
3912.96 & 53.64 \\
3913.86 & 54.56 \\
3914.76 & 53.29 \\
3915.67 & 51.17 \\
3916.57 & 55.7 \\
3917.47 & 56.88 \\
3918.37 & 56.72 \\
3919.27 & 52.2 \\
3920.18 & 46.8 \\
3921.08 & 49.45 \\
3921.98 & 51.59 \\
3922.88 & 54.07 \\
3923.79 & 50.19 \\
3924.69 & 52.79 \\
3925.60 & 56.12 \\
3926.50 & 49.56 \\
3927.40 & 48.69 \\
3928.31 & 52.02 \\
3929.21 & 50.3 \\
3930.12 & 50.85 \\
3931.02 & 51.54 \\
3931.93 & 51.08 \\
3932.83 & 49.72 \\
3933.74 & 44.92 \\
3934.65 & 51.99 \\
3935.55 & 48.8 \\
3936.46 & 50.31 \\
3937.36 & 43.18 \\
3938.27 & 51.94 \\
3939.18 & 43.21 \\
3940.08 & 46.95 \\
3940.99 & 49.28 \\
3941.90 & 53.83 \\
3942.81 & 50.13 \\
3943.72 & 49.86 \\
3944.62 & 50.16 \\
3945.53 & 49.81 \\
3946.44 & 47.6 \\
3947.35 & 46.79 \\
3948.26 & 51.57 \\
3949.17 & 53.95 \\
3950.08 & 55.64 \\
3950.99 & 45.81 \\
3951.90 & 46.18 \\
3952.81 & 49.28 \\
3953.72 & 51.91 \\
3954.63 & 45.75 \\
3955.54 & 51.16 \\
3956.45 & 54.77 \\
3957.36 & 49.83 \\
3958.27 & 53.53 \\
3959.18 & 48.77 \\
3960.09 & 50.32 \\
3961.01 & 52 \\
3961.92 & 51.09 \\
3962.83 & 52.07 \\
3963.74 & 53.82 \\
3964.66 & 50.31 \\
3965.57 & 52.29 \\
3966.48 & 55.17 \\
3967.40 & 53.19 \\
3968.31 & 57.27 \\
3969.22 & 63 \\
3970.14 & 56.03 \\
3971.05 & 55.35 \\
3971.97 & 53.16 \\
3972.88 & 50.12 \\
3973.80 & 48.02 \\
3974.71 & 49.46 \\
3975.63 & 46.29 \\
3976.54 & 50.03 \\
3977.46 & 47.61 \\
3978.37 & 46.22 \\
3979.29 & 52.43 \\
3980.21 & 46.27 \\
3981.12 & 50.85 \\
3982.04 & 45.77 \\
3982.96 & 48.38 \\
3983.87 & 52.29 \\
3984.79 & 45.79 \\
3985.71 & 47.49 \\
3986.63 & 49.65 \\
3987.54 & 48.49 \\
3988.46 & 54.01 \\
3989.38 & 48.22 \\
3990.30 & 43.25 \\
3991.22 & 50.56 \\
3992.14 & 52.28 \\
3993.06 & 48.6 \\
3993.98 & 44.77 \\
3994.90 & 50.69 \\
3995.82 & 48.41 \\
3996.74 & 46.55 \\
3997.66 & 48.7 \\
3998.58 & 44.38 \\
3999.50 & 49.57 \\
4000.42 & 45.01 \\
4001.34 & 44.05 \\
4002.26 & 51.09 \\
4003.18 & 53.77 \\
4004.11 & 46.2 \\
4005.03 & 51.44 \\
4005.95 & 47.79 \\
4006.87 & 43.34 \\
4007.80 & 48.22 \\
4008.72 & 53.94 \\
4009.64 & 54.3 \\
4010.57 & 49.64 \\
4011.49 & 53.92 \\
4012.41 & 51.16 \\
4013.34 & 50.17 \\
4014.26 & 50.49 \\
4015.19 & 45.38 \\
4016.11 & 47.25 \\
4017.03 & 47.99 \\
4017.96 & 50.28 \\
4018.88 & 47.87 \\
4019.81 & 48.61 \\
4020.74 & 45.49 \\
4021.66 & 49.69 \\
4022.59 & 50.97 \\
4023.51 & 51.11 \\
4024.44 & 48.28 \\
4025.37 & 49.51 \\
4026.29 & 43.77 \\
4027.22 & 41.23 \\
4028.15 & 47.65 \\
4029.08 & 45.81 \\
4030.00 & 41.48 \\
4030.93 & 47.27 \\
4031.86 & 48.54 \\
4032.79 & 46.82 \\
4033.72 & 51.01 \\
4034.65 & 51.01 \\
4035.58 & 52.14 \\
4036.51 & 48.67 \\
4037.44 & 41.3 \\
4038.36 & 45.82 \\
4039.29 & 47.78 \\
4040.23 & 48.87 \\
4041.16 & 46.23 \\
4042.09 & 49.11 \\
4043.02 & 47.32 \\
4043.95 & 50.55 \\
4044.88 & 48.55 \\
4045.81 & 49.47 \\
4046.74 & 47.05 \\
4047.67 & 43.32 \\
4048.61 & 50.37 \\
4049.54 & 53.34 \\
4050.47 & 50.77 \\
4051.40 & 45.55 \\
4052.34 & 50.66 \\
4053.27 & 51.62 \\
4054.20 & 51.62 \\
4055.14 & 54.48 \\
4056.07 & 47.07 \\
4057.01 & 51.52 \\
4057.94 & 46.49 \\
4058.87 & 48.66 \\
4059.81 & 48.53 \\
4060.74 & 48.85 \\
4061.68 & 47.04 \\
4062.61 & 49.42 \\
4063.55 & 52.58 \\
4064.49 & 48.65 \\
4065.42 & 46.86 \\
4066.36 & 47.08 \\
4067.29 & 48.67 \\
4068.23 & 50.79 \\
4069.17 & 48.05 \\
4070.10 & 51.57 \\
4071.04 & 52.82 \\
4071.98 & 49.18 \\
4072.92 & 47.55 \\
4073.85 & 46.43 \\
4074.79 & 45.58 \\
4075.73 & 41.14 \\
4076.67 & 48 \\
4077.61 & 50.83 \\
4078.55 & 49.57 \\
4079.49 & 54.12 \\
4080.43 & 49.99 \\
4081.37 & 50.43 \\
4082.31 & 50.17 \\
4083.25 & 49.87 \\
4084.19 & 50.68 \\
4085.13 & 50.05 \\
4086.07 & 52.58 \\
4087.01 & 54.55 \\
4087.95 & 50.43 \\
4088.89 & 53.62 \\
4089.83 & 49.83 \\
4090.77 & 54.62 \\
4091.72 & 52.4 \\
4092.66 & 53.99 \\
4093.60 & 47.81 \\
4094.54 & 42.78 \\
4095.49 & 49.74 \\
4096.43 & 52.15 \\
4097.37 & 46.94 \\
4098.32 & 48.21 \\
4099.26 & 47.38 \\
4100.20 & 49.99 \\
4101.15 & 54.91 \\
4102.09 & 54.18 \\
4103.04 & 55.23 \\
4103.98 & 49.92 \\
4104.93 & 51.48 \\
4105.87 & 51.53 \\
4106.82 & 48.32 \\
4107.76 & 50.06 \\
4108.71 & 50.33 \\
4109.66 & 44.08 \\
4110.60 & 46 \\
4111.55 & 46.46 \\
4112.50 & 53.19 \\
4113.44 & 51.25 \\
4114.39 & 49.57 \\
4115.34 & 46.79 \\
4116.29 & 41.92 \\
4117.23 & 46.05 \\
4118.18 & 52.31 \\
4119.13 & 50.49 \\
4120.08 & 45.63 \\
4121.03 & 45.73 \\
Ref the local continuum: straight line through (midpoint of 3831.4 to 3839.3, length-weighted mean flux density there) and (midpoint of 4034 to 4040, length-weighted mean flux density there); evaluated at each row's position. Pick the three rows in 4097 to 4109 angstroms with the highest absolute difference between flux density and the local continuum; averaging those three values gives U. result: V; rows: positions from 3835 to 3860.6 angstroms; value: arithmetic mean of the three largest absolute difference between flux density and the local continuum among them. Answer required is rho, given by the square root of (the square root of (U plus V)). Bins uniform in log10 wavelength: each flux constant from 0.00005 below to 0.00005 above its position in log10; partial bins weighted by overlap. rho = 1.96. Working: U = 8.8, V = 5.8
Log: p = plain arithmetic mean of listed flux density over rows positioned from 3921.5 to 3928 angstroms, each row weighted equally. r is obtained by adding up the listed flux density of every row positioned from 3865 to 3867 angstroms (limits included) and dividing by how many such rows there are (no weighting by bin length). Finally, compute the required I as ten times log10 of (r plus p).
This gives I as 20.8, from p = 52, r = 68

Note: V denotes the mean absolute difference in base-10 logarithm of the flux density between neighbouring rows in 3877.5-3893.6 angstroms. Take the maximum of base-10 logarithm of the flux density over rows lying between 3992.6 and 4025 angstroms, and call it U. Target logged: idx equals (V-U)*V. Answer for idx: -0.048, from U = 1.73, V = 0.028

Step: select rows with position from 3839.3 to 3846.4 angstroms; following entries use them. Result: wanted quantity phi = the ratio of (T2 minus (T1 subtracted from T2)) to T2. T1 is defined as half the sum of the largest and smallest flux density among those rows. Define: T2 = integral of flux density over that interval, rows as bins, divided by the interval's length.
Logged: 0.97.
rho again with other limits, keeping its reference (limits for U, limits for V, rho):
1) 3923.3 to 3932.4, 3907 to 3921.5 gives 1.69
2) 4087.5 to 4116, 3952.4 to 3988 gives 2.05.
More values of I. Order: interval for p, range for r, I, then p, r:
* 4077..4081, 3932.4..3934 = 19.9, 51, 47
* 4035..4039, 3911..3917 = 20.0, 47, 53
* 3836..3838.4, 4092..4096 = 20.1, 55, 49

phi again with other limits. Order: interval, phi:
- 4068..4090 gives 0.96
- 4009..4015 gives 1.01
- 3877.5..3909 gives 1.02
